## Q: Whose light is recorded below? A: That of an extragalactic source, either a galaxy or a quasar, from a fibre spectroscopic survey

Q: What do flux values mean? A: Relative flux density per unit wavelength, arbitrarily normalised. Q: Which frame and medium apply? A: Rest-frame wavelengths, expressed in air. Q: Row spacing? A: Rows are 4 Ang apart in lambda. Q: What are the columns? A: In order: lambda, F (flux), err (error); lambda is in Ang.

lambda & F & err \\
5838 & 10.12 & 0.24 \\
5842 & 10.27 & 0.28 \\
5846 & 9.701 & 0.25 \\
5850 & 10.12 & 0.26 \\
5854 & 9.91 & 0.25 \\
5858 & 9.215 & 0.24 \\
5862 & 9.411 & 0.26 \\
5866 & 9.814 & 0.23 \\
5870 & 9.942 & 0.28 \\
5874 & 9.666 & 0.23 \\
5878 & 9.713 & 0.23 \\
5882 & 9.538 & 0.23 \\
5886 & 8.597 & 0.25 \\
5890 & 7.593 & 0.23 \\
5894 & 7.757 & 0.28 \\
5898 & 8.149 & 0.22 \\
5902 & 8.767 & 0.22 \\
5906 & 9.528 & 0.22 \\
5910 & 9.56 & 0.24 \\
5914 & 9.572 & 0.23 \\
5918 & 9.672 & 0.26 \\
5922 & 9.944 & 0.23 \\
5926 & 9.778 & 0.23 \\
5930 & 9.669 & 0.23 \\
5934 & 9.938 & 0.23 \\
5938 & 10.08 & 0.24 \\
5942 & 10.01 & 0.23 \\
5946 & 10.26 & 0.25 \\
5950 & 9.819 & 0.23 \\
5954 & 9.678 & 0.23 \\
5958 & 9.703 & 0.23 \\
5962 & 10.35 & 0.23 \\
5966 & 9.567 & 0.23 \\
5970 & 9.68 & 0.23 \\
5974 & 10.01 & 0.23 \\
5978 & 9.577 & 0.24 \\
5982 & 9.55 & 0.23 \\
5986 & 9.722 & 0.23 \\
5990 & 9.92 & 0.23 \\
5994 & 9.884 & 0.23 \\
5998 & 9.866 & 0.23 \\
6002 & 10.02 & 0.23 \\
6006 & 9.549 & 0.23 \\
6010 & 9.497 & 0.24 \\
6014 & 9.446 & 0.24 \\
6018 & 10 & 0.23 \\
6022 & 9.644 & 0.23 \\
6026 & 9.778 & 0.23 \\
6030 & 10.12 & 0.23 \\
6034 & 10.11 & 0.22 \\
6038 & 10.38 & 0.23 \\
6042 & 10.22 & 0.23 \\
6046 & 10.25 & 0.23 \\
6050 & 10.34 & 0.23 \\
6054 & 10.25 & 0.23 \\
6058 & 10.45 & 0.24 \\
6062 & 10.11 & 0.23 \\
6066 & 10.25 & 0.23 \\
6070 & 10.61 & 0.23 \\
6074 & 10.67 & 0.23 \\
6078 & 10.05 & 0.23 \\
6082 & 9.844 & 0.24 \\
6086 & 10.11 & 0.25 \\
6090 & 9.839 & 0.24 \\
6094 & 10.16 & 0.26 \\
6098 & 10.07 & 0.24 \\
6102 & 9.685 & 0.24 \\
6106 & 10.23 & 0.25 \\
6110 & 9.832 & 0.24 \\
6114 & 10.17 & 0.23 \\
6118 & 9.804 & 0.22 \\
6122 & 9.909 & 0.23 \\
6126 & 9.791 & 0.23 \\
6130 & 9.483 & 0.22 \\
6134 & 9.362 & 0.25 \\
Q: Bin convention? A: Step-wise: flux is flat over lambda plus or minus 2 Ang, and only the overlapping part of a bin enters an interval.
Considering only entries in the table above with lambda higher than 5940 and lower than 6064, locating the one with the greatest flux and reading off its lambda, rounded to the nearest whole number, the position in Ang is 6058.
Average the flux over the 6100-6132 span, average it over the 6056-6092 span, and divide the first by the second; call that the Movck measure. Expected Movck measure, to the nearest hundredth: 0.97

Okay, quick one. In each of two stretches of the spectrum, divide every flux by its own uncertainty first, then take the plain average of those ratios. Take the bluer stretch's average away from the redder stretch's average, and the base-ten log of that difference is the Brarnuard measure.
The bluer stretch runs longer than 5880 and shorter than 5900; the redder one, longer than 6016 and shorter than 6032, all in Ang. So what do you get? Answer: 0.9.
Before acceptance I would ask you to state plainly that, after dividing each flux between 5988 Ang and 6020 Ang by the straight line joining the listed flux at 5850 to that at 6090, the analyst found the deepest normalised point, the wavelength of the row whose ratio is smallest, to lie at 6014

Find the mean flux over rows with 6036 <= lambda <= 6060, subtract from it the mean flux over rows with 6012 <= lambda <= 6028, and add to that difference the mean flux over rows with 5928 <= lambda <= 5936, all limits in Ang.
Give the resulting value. 10.4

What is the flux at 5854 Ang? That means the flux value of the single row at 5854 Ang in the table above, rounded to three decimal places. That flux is 9.910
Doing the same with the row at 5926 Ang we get 9.778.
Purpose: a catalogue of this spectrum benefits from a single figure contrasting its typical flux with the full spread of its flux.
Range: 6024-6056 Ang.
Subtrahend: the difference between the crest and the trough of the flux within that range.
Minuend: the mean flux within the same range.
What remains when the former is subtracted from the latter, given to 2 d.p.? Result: 9.58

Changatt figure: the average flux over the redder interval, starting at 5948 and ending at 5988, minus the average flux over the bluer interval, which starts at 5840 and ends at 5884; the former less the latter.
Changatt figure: 0.0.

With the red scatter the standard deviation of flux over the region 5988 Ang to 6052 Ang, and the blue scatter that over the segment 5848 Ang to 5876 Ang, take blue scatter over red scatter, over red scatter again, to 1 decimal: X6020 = 3.6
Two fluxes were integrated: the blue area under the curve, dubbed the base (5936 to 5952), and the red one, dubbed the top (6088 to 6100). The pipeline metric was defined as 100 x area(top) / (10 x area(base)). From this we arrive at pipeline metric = 7.5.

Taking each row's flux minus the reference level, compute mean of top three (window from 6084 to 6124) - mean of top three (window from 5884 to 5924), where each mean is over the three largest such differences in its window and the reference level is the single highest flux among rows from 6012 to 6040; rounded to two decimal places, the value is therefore 0.46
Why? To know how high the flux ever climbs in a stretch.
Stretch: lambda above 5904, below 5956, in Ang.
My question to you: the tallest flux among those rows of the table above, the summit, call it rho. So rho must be 10.26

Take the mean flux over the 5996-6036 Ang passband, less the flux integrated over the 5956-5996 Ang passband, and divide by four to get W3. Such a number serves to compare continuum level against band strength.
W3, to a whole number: -96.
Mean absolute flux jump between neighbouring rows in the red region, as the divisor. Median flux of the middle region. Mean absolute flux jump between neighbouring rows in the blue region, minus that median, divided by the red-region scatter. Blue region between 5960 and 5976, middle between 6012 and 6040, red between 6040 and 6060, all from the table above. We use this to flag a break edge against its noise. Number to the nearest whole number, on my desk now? -94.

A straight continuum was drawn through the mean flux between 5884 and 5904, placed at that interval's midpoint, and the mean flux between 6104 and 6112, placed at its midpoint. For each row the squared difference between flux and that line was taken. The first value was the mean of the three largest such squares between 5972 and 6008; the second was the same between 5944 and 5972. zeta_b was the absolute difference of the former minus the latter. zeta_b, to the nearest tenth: 1.2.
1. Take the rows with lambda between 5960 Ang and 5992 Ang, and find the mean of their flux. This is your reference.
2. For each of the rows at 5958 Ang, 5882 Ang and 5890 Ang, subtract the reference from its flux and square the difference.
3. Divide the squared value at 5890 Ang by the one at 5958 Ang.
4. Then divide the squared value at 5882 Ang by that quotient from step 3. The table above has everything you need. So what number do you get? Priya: 0.0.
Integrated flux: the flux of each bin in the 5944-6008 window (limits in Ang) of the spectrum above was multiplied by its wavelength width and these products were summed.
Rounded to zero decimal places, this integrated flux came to 629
